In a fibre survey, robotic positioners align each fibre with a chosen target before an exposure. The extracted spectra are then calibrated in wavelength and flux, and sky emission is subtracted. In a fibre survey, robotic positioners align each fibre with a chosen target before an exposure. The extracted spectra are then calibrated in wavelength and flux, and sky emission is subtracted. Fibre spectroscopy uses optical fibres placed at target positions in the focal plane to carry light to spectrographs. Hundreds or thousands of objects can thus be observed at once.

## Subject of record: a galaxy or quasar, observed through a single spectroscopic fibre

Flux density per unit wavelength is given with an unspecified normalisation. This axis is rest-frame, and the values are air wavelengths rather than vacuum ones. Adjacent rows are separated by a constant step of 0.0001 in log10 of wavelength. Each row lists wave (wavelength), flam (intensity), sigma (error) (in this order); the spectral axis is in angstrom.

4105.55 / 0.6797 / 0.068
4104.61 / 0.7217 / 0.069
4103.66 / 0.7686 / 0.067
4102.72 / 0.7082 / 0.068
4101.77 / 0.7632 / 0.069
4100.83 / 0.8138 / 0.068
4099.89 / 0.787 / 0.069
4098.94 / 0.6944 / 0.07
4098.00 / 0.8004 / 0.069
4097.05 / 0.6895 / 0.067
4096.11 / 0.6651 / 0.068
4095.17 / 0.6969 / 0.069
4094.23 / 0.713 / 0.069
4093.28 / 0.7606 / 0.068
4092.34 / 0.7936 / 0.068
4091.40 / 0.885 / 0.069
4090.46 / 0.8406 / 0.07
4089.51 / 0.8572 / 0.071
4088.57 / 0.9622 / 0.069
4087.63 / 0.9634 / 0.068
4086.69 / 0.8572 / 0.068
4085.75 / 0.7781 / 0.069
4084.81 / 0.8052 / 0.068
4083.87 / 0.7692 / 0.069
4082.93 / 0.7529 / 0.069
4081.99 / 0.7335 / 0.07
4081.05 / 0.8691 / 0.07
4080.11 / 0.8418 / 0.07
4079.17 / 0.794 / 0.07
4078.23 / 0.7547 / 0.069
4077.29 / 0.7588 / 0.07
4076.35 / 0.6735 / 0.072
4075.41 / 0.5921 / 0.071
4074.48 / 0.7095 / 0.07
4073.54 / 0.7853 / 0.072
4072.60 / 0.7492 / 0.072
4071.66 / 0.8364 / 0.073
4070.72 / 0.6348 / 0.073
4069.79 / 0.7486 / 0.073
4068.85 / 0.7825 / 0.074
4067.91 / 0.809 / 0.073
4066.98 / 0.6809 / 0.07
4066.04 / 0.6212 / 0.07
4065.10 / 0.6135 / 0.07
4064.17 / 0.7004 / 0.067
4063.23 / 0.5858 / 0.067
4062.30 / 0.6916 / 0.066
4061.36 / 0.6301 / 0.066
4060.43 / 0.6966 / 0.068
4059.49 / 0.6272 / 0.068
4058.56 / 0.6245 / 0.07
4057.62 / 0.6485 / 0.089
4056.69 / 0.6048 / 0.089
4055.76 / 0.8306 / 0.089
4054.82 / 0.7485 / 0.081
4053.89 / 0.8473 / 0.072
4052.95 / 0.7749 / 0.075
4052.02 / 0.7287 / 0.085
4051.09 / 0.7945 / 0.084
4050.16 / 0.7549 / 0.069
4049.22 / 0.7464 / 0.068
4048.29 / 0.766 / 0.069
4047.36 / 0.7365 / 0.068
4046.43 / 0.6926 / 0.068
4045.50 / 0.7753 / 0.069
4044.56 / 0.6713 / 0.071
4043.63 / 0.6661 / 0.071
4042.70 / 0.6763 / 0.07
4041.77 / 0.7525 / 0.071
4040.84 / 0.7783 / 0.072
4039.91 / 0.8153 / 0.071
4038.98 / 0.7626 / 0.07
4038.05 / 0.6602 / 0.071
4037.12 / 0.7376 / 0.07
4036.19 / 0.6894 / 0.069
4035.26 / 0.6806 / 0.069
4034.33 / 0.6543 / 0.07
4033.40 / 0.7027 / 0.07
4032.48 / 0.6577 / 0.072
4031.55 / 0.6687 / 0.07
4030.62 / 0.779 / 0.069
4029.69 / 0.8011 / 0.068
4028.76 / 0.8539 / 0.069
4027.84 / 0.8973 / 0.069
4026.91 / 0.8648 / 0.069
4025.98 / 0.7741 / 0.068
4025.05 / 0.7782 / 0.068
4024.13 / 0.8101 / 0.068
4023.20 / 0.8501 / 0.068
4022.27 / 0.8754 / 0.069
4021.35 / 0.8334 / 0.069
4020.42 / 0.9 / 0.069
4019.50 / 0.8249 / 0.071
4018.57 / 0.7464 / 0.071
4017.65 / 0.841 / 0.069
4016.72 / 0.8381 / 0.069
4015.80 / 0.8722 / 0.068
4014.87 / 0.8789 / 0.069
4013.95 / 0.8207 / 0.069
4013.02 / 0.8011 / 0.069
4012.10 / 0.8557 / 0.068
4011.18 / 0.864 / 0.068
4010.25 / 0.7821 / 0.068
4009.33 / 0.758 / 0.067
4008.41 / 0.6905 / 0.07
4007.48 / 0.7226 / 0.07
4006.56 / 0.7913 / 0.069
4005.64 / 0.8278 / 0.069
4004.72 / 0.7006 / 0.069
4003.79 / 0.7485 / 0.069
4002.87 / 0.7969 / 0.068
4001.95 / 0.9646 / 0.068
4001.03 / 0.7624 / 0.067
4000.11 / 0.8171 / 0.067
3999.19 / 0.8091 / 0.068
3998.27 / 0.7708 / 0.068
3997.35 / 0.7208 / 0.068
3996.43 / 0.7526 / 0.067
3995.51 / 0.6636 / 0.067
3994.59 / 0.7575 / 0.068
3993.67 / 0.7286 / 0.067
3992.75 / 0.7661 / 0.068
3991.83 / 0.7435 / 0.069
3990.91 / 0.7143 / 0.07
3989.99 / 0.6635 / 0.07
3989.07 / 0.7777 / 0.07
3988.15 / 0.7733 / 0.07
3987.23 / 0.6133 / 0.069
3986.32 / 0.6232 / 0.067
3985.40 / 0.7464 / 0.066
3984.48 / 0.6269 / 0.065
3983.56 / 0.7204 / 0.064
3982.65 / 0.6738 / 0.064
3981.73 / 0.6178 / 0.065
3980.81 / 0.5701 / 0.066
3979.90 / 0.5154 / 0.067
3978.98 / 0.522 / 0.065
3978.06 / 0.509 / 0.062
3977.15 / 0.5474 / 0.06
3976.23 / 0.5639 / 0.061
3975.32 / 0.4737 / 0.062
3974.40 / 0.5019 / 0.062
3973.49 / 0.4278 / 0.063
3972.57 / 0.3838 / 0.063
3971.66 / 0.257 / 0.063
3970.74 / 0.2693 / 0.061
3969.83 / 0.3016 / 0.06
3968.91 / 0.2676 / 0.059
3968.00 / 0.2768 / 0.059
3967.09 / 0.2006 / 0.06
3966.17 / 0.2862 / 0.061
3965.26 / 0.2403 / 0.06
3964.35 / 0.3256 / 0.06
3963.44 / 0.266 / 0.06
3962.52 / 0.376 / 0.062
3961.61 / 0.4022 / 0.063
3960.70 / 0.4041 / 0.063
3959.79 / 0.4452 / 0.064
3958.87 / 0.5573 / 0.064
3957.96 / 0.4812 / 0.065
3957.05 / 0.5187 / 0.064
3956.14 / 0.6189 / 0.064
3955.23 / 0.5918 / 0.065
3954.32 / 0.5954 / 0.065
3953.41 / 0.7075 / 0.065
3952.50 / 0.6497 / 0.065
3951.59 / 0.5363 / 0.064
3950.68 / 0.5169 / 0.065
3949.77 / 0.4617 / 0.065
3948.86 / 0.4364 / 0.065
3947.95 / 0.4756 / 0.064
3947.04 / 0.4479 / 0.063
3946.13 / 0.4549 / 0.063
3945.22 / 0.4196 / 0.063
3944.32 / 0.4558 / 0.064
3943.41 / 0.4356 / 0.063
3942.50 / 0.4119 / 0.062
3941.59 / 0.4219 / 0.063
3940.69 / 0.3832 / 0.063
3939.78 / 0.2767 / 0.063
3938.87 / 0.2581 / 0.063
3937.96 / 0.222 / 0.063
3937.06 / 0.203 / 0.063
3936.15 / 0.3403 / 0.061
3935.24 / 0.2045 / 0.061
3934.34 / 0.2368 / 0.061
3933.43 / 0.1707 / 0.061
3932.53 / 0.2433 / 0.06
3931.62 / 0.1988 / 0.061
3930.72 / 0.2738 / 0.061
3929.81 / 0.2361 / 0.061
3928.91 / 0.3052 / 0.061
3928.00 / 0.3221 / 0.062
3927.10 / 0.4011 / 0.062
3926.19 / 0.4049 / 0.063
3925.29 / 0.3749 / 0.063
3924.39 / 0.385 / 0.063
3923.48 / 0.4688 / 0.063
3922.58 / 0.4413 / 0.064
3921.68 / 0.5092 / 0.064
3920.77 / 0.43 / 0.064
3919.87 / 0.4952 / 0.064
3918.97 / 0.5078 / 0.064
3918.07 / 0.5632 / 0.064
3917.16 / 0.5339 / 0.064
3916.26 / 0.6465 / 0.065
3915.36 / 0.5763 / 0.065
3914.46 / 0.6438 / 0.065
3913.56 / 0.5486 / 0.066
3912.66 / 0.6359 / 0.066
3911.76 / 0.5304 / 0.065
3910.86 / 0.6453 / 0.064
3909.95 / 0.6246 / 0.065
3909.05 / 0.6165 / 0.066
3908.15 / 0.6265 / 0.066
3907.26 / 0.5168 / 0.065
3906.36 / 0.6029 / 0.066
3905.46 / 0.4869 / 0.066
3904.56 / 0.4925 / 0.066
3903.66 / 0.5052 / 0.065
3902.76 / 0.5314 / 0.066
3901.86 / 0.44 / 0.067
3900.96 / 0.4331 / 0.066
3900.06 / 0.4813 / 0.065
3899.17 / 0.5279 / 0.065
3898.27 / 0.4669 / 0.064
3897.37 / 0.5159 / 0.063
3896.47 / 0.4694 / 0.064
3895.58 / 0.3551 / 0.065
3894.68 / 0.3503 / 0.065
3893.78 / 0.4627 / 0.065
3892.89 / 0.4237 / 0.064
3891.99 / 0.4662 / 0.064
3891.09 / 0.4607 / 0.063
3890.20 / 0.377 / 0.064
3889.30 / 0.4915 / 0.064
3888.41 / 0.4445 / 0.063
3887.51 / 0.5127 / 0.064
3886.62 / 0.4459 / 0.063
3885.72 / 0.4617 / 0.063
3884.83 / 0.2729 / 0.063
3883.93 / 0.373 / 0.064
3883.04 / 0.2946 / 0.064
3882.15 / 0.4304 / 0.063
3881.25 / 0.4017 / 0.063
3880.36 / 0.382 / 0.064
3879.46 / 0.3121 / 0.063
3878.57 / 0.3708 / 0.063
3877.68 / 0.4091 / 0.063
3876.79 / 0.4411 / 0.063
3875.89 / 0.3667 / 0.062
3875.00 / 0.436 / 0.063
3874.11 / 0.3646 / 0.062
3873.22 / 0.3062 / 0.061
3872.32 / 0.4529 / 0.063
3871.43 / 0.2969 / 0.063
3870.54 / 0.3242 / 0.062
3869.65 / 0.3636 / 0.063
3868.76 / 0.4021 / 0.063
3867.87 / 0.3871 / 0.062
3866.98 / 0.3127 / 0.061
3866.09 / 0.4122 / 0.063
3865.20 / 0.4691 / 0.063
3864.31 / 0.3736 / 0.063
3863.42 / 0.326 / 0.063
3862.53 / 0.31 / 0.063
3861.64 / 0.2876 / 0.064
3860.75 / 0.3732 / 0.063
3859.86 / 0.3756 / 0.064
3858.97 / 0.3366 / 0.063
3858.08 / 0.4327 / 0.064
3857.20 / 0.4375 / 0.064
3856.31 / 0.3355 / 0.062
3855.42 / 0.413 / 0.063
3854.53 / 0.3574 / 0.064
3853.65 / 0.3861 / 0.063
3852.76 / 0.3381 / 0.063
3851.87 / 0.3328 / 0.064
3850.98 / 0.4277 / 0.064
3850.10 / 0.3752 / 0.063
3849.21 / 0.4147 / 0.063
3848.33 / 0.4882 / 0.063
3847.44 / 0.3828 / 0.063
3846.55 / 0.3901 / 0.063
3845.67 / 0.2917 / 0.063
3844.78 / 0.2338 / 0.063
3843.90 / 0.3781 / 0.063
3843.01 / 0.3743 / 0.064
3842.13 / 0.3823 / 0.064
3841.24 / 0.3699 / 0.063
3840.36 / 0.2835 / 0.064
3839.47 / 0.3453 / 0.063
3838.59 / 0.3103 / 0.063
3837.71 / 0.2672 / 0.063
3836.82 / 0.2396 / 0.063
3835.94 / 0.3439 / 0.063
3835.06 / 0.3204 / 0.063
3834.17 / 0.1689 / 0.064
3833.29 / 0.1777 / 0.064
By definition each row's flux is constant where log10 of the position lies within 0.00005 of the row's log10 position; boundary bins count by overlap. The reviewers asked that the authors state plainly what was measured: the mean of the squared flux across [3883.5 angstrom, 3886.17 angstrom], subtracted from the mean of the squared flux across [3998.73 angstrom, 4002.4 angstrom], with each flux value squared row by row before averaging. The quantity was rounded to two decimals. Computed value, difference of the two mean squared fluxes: 0.57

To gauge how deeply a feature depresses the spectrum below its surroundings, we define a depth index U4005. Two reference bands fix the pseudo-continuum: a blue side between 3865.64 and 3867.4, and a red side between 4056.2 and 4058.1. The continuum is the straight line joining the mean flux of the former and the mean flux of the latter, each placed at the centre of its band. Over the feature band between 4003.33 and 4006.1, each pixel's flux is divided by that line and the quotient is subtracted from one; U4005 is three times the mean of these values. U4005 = -1.1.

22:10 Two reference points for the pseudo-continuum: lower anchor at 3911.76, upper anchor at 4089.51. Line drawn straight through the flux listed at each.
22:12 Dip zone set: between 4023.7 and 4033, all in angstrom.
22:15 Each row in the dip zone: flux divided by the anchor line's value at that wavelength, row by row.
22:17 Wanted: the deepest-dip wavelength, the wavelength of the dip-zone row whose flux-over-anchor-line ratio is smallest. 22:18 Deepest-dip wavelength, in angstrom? 4032.48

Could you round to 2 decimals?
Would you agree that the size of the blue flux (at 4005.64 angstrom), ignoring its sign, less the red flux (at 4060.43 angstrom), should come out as 0.13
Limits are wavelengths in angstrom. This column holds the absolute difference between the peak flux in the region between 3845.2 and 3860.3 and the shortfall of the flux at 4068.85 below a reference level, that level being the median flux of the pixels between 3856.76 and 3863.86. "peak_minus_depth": 0.92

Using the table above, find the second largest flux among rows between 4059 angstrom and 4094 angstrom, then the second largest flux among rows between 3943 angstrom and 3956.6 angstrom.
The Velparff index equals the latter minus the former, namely -0.31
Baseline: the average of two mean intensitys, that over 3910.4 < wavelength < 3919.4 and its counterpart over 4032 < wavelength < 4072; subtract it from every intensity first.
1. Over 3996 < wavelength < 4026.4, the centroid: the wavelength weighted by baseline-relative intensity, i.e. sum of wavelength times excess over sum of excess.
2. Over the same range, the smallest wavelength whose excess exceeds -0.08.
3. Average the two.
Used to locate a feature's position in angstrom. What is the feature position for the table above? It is 4004.3 angstrom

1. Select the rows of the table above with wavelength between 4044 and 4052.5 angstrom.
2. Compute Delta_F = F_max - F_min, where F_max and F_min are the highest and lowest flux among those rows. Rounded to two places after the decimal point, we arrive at 0.12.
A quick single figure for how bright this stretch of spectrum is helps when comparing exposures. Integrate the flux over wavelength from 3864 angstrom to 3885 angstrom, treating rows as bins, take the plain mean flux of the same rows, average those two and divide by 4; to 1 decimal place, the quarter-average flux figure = 1.0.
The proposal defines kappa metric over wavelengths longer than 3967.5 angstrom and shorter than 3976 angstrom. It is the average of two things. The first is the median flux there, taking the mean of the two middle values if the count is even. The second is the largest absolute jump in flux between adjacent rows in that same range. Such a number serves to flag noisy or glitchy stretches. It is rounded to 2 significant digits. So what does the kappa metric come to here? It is 0.21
